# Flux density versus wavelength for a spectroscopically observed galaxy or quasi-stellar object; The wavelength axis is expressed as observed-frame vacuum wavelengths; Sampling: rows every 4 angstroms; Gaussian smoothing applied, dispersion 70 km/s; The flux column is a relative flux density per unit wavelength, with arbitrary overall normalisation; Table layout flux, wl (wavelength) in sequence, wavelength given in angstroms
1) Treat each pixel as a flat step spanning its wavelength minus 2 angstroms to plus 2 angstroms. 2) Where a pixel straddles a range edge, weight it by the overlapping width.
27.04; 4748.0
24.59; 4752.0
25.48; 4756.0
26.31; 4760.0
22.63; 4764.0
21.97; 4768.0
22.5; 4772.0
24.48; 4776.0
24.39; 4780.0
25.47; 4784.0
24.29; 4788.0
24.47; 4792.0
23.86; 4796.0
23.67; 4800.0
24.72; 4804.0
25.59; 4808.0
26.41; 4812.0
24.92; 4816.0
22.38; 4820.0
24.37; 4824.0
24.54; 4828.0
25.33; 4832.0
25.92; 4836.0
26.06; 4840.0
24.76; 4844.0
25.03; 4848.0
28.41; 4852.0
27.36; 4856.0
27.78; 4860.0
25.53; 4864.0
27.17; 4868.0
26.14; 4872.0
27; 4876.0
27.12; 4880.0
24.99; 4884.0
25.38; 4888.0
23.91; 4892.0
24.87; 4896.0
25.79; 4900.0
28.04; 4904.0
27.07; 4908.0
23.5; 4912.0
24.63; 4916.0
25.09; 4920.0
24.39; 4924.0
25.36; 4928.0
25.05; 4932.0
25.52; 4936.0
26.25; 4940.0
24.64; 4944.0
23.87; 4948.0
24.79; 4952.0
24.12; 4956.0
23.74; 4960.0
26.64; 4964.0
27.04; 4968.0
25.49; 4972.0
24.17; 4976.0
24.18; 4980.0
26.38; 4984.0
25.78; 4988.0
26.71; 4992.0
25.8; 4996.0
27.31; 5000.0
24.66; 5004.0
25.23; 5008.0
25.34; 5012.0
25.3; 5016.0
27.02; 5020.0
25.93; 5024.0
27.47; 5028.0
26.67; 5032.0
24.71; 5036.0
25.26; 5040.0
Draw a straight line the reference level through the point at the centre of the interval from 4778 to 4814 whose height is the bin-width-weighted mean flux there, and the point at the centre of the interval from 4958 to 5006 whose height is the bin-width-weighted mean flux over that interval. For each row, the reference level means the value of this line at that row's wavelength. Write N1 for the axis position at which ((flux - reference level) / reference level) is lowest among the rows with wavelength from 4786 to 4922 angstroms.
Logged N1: 4820.0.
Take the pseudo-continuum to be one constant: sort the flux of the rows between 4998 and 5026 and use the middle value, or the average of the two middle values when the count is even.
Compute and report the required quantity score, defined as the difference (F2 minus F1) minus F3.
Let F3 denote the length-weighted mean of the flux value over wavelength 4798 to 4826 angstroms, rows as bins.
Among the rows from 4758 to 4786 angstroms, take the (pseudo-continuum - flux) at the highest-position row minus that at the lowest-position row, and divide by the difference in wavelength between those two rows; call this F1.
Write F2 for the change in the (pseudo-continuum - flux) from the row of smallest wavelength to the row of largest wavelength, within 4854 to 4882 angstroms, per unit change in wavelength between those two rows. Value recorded -24.6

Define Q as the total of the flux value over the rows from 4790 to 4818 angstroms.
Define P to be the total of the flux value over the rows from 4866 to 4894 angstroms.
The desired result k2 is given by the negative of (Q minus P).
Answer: 8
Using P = 182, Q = 174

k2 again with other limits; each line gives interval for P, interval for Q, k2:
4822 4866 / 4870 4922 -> -48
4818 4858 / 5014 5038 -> 97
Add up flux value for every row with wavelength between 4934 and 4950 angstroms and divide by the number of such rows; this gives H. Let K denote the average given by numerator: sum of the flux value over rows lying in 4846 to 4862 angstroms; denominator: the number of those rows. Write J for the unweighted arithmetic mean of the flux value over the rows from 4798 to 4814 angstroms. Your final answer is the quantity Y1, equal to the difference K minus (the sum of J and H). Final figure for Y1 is -23.0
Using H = 25.1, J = 25.1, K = 27.1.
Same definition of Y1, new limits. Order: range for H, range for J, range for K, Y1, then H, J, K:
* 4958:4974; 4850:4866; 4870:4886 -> -26.7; 25.7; 27.3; 26.3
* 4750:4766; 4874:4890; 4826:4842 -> -25.4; 24.8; 26.1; 25.5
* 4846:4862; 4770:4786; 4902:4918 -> -25.5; 27.1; 24.2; 25.8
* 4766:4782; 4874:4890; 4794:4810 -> -25.0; 23.3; 26.1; 24.5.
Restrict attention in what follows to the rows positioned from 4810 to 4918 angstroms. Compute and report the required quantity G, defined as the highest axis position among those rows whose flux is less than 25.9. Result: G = 4916.0 angstroms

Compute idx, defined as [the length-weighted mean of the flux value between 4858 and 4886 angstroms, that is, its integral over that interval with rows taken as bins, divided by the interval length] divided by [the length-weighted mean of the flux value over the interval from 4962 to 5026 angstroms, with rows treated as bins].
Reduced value 1.03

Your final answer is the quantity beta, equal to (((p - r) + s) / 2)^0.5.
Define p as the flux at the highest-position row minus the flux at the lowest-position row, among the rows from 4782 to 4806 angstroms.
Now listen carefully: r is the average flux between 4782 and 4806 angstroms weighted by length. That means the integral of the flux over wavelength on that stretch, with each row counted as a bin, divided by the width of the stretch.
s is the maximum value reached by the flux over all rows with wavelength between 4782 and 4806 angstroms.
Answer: 0.39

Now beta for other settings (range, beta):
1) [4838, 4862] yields 1.33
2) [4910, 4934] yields 1.06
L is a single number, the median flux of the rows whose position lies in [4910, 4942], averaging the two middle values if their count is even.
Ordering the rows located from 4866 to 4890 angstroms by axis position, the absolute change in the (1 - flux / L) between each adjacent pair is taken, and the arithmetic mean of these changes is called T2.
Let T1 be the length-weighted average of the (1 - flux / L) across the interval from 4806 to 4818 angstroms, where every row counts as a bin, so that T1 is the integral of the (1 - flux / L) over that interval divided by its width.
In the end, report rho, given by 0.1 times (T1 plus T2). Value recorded 0.0013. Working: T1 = -0.023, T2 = 0.036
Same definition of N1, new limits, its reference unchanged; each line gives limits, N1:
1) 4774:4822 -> 4820.0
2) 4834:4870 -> 4844.0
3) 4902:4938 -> 4912.0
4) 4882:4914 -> 4912.0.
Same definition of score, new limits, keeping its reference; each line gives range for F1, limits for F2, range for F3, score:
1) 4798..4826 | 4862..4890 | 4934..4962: -24.7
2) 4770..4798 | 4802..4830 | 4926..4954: -25.0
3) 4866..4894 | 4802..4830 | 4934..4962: -24.8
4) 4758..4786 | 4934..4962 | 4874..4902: -25.5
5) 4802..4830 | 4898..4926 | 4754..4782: -23.9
